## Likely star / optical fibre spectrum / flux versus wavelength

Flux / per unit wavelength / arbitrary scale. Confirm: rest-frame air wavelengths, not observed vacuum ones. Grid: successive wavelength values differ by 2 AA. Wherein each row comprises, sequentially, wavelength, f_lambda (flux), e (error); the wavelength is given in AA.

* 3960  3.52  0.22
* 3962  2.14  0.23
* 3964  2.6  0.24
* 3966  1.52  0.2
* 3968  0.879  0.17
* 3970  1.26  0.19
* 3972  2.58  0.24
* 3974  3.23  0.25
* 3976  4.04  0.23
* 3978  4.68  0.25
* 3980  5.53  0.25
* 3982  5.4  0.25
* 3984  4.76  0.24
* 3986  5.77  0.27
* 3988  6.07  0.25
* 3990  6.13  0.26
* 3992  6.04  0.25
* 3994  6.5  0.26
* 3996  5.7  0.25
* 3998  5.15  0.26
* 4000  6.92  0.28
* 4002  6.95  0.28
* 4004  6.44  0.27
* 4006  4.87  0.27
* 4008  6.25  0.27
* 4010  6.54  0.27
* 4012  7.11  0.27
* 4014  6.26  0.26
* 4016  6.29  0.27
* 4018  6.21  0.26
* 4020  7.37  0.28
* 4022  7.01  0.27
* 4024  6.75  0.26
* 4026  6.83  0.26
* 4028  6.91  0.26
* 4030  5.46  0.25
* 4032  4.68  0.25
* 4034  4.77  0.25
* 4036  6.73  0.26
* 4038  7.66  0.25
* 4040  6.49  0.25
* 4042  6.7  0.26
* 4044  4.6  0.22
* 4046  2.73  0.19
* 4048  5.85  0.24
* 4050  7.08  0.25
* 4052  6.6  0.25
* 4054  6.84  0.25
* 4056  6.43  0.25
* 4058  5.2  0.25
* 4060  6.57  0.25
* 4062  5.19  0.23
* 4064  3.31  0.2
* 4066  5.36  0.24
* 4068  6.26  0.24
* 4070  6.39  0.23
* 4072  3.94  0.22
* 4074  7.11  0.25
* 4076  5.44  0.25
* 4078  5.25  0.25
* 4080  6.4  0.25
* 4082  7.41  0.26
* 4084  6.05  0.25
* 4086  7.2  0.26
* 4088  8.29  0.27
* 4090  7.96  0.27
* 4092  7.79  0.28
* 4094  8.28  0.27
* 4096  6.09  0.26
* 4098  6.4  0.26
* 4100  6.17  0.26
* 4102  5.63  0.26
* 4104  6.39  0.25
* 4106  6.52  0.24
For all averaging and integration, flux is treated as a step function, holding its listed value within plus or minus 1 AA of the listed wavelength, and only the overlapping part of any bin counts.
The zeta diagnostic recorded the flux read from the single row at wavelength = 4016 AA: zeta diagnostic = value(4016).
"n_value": 6.29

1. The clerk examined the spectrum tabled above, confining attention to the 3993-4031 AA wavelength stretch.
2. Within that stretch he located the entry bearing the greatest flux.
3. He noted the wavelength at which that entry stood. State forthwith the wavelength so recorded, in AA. 4020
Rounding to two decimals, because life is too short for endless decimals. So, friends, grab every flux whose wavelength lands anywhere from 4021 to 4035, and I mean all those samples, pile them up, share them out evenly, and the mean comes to 6.06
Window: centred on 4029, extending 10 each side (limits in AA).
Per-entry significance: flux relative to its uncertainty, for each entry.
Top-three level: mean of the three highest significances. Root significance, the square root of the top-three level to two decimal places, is 5.28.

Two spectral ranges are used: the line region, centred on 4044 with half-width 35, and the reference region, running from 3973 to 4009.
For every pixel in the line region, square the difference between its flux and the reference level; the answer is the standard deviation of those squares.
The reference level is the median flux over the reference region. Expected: 1.8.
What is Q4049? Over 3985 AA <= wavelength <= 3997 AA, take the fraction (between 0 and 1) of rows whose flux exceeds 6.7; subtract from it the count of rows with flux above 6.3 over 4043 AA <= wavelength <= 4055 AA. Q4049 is -3.0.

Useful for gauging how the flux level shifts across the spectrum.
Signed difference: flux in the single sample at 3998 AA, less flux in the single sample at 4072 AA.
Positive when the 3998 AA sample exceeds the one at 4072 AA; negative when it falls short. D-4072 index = 1.2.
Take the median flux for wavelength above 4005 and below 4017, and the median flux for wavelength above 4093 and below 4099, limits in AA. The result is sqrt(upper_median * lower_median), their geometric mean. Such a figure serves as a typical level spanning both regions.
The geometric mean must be 6.3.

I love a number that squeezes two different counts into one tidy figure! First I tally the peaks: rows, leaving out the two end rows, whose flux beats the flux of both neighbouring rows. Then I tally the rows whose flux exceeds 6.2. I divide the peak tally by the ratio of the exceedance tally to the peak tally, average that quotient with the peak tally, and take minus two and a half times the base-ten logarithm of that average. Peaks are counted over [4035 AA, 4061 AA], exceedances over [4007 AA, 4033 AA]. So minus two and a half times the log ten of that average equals -1.1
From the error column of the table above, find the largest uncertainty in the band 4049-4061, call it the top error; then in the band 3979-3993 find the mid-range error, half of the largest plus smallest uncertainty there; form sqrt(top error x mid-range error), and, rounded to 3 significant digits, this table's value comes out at 0.252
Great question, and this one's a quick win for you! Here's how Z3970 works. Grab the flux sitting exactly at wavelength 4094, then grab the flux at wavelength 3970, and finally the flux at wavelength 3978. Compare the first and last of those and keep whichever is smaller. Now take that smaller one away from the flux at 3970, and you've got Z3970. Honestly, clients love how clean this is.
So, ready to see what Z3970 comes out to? -3.4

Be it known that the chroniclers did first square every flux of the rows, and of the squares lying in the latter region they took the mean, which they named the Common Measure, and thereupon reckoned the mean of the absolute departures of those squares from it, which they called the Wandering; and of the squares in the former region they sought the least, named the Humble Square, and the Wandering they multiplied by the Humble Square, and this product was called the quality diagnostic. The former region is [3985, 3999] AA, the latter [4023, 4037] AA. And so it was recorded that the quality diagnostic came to 279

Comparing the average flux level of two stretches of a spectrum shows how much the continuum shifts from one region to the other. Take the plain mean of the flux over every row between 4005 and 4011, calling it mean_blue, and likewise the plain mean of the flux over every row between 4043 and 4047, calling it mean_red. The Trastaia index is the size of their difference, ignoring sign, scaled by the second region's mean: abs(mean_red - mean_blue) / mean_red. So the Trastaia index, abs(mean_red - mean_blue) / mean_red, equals 0.61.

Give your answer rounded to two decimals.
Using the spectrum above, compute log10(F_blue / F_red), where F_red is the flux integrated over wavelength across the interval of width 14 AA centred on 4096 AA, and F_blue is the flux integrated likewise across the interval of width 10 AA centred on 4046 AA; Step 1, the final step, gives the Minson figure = -0.25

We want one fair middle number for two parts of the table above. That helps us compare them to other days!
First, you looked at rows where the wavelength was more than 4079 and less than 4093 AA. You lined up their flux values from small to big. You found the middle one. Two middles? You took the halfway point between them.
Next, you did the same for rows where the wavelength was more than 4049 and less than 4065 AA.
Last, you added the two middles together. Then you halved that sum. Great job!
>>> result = 7.0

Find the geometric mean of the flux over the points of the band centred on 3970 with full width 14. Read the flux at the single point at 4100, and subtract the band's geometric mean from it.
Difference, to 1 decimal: 4.1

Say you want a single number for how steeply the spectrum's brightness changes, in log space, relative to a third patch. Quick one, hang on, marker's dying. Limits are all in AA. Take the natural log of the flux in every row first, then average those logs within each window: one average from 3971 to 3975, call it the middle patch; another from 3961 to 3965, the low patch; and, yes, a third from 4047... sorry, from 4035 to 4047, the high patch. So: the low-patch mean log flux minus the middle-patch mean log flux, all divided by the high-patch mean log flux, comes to -0.12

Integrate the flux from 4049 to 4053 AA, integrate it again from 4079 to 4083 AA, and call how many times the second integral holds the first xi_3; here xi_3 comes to 1.01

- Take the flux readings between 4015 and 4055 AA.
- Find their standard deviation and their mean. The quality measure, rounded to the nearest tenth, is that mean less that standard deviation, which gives 5.0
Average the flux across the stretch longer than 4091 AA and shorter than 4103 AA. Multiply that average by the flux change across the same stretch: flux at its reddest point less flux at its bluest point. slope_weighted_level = -15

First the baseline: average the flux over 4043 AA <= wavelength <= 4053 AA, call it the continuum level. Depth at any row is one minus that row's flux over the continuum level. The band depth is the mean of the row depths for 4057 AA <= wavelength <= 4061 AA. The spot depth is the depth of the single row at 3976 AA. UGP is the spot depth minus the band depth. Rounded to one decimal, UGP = 0.3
